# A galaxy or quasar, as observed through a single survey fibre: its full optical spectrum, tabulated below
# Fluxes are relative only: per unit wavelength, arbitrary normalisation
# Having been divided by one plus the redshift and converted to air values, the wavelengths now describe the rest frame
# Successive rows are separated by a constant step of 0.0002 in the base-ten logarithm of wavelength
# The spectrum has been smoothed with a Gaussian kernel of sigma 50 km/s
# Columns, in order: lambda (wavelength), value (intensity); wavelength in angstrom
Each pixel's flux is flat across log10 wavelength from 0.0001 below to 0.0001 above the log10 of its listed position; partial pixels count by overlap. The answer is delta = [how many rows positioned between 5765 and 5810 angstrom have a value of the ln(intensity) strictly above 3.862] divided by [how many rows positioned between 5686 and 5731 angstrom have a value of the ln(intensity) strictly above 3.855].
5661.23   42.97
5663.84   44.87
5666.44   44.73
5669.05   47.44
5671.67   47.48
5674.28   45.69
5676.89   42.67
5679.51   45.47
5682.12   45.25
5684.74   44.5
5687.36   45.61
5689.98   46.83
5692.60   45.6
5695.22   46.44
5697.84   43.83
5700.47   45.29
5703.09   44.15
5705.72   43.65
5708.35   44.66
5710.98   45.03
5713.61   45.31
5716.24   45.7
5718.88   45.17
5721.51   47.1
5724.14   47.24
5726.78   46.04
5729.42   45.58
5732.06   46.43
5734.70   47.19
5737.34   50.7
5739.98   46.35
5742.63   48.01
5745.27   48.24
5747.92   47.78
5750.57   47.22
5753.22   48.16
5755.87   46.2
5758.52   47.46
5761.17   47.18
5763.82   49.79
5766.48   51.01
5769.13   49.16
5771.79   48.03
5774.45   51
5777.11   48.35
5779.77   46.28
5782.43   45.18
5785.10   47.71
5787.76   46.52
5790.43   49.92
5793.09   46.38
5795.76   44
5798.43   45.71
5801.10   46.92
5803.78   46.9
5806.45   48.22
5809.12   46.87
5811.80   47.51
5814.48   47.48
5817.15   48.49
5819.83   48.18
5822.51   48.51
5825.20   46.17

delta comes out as 8.0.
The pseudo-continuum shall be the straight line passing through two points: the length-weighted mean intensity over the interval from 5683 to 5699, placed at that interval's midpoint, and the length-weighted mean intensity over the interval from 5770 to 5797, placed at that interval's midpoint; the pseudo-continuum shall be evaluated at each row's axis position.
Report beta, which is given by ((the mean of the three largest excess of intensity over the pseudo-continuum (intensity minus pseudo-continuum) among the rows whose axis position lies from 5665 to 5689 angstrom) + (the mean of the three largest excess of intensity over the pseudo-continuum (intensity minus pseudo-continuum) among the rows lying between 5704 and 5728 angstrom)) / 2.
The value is 1.2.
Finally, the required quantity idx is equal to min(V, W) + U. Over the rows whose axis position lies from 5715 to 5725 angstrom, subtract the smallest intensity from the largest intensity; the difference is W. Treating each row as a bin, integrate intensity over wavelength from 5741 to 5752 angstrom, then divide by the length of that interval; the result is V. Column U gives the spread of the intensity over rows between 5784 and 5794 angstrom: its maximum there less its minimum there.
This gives 6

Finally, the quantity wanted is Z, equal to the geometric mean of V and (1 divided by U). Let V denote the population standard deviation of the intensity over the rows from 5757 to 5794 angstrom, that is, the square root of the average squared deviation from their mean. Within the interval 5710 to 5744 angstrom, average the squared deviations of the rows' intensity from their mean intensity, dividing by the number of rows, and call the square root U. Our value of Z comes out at 1.09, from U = 1.47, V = 1.75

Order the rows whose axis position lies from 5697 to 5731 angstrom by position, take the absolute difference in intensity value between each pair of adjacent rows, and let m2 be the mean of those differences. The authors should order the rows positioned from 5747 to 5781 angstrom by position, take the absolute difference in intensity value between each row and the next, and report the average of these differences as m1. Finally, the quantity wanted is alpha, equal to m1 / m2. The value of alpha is 2.1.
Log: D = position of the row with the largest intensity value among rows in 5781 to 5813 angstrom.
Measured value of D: 5790.43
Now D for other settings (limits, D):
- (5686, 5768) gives 5766.48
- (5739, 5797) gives 5766.48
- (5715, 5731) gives 5724.14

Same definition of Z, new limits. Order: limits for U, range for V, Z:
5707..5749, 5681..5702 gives 0.78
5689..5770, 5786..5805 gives 0.95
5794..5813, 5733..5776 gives 1.09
